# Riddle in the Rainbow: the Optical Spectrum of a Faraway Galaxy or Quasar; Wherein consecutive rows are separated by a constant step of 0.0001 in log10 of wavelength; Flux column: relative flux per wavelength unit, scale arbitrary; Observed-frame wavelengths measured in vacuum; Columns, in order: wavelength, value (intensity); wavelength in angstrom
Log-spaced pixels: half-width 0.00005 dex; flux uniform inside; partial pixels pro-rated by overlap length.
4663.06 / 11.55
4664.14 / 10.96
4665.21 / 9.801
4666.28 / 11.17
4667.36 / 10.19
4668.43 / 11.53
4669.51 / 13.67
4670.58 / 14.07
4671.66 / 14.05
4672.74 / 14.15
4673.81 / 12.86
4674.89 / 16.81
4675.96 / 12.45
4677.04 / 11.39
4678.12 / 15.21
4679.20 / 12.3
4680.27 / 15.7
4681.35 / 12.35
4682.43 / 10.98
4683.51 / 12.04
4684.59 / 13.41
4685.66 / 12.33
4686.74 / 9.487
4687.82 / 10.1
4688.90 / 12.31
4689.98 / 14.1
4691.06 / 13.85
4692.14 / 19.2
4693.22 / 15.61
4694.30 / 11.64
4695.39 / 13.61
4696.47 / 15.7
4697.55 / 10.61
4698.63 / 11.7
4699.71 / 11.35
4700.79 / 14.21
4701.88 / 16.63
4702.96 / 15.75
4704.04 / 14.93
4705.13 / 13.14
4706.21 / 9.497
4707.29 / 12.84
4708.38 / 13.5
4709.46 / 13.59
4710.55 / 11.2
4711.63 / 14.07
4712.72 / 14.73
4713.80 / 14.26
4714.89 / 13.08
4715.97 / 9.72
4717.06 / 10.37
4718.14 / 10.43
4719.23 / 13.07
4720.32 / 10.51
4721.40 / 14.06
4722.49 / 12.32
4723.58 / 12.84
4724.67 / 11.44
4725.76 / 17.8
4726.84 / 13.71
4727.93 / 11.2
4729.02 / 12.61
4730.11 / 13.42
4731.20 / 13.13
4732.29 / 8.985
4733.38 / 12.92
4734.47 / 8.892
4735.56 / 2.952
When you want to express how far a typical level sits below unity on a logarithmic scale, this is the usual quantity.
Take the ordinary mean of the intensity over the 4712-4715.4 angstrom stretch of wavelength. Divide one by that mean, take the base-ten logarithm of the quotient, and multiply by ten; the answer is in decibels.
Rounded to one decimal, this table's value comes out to -11.5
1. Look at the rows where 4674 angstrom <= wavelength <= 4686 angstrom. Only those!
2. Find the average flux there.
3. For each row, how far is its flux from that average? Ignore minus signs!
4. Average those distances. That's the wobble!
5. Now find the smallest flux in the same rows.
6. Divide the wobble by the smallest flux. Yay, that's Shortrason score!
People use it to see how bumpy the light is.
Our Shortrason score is 0.139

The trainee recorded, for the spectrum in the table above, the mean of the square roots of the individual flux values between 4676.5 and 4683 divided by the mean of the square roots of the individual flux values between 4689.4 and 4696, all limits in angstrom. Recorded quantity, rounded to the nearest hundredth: 0.94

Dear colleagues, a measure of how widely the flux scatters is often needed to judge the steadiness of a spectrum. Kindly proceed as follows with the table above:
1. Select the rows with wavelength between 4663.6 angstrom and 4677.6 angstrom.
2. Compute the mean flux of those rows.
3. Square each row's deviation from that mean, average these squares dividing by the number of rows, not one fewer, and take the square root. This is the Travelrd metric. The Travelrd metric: 1.9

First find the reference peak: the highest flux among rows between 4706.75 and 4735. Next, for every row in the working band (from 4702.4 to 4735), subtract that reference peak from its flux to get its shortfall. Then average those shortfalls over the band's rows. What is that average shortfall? -5.2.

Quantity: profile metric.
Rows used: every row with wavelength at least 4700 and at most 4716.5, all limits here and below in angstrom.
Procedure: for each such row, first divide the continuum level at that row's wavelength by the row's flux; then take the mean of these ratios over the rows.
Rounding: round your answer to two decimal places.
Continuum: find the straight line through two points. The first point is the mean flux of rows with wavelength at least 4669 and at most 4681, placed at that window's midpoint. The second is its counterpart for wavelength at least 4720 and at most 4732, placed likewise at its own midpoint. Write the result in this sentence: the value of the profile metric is 1.02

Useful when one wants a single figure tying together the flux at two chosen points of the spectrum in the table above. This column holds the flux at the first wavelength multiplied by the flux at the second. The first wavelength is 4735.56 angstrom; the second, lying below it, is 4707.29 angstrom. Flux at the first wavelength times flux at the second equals 38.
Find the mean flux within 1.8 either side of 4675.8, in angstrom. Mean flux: 13.5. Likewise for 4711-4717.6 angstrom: 12.7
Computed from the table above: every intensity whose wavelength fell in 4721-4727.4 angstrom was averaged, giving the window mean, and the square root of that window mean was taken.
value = 3.70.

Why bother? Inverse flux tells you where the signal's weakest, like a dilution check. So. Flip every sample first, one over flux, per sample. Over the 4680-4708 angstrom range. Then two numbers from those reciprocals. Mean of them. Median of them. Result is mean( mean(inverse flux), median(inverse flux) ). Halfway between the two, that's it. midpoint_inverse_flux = 0.078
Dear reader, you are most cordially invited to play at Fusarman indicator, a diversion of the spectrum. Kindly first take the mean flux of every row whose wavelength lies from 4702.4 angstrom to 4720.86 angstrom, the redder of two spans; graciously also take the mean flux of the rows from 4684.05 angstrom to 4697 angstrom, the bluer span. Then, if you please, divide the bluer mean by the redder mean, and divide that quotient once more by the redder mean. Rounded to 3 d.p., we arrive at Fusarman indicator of 0.084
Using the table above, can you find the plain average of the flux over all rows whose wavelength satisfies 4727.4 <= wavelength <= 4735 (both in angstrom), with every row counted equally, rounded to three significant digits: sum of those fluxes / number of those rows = 11.6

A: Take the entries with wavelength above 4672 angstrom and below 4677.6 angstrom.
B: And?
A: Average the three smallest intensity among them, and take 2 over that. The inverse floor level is 0.163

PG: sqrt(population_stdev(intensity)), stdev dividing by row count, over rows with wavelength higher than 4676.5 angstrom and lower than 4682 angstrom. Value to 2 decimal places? 1.31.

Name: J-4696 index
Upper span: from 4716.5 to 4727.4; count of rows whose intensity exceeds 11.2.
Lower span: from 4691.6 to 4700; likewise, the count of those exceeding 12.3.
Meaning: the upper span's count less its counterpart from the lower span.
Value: 3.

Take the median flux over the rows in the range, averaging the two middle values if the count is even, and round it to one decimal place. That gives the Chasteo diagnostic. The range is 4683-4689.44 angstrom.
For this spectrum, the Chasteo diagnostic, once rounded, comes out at 12.2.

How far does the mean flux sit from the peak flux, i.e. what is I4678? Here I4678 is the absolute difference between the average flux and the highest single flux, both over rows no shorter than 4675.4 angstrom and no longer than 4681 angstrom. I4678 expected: 2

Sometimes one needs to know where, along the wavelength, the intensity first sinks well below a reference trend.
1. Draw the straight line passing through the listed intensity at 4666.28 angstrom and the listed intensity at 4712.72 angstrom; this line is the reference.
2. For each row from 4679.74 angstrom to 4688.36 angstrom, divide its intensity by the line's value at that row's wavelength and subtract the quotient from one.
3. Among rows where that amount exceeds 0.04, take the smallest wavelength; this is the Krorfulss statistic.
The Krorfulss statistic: 4682.43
